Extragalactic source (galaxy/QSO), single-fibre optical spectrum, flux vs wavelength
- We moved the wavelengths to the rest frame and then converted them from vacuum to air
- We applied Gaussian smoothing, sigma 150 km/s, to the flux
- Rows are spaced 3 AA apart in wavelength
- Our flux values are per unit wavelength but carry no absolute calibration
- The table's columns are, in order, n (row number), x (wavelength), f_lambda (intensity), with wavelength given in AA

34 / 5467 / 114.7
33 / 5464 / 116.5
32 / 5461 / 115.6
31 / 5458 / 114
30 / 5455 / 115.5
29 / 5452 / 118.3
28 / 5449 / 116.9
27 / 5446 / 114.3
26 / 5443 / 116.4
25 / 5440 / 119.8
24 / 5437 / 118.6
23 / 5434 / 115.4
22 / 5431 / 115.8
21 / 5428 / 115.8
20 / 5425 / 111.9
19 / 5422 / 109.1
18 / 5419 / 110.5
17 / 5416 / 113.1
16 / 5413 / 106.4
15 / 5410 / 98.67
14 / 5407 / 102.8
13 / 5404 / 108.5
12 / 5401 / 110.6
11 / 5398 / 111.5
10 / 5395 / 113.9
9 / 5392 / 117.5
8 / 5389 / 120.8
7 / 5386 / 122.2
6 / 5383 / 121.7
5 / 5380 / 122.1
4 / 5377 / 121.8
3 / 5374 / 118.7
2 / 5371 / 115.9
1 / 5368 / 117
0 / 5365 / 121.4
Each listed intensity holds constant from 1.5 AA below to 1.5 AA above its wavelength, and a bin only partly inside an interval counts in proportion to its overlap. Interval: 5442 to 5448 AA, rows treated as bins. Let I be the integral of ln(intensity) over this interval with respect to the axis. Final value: 28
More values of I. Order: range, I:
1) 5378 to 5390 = 58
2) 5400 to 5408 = 37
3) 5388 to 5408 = 94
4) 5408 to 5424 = 75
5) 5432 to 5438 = 29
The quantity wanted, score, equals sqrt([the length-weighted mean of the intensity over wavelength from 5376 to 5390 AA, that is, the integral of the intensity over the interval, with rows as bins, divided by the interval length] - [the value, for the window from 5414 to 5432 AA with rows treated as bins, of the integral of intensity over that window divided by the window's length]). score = 3.1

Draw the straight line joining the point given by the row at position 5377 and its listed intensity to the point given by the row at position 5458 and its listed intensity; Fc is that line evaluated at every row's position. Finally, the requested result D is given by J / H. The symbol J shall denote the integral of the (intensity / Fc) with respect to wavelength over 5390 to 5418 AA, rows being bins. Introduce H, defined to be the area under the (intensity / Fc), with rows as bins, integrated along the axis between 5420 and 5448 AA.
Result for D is 0.93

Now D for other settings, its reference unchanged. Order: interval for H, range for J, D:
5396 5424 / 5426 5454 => 1.11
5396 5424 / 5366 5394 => 1.08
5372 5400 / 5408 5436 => 0.96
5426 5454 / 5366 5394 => 0.98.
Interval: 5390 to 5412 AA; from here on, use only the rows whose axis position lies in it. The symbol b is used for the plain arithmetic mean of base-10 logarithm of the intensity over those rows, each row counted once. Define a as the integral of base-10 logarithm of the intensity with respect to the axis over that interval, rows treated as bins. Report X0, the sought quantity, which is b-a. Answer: -42.8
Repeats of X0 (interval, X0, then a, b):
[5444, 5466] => -43.3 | 45.4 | 2.06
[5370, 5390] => -39.5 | 41.6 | 2.08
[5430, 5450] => -39.3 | 41.3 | 2.07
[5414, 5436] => -43.1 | 45.2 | 2.05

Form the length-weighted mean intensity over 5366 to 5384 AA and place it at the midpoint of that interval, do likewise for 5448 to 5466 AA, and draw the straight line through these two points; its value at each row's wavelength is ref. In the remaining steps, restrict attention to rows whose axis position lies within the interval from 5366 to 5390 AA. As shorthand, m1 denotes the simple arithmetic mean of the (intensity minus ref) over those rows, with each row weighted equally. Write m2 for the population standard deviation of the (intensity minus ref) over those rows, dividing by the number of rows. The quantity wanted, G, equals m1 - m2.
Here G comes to -1.9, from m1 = 1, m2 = 2.6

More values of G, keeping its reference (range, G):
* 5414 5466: -4.7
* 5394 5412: -15.8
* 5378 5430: -11.8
